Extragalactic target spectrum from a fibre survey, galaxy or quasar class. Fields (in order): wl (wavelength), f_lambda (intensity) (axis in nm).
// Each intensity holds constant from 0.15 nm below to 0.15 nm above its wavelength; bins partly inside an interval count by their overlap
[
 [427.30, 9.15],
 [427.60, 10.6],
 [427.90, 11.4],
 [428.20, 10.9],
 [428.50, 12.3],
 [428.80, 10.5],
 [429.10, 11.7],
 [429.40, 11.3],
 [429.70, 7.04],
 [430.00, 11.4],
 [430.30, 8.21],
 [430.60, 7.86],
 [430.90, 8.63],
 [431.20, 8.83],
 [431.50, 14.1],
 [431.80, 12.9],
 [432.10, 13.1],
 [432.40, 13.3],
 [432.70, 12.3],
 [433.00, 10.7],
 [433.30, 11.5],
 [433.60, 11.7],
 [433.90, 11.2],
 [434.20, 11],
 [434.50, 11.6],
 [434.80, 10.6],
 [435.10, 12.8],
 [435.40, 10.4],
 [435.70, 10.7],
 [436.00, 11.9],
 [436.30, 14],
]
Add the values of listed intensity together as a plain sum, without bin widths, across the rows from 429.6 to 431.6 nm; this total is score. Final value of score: 66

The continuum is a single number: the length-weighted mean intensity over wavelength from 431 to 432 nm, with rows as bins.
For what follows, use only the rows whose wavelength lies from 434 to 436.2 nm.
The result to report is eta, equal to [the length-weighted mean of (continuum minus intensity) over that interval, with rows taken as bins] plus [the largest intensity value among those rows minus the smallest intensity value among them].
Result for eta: 2.9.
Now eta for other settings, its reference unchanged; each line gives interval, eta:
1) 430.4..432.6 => 6.9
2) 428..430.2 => 6.4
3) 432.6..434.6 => 2.0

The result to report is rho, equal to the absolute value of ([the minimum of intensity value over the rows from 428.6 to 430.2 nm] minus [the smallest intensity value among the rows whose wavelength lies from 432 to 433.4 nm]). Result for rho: 3.7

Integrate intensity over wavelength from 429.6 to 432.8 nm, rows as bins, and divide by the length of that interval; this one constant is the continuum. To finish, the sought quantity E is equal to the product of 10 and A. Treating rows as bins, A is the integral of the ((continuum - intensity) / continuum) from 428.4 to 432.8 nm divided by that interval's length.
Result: -0.1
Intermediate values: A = -0.013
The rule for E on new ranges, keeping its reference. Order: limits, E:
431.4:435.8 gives -1.0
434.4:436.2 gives -0.6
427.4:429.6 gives -0.3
